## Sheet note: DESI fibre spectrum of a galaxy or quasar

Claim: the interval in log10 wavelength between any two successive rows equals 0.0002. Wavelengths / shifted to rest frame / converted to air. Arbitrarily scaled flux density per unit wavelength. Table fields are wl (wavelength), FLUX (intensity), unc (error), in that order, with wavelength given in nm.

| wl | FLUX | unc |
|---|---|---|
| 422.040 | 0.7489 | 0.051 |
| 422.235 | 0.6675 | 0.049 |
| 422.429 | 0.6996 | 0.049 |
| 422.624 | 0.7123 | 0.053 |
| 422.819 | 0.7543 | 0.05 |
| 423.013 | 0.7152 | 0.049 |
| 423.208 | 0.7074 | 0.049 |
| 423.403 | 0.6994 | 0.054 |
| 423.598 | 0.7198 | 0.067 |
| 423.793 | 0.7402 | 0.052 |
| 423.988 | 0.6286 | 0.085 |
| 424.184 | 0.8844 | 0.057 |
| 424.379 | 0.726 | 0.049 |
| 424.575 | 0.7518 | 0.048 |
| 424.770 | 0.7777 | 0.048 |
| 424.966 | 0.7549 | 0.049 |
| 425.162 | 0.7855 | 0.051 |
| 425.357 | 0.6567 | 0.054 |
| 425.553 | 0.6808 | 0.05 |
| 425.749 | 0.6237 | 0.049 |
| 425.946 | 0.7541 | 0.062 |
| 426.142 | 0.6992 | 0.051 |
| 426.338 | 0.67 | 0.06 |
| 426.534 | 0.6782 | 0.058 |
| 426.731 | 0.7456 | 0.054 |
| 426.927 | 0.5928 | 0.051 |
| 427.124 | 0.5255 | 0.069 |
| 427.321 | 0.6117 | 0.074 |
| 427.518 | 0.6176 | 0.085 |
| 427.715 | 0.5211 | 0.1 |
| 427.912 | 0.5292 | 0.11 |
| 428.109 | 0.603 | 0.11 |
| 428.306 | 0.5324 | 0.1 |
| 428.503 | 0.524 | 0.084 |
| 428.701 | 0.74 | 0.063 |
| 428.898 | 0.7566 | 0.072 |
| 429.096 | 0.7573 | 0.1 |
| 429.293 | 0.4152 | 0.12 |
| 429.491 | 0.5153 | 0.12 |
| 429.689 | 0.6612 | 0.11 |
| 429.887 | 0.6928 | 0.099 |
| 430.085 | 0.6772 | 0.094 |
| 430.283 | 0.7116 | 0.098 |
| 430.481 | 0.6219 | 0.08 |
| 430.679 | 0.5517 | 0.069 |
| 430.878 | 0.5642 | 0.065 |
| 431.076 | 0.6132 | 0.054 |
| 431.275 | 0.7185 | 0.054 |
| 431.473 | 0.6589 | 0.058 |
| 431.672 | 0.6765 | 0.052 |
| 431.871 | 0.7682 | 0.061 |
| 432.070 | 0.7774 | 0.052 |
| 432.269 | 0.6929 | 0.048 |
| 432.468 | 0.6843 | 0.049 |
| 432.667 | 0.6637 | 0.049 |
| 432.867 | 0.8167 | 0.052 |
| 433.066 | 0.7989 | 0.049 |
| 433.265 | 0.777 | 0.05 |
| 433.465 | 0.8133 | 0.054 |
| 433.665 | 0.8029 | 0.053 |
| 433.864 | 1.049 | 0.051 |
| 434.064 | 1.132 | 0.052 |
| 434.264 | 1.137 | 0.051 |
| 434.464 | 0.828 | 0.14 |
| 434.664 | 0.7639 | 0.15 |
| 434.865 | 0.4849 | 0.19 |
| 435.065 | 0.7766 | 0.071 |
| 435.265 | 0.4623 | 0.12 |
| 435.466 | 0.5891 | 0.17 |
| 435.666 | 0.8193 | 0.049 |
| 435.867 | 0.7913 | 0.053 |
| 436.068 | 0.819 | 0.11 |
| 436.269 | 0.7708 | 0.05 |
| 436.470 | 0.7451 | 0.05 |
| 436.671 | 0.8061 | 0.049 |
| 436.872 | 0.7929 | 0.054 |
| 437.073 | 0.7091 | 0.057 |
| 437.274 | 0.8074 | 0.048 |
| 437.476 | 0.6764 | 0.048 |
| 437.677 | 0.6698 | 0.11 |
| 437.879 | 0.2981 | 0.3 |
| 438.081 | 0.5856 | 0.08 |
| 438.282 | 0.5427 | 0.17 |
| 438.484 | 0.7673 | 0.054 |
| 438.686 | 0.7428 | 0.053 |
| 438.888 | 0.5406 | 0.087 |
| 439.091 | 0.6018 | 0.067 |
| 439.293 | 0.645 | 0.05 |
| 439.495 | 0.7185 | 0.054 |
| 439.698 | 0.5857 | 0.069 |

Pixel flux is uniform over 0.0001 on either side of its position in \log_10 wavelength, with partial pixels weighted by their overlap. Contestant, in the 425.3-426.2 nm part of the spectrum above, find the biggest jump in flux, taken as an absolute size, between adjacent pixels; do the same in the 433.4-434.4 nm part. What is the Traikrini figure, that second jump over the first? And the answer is 1.9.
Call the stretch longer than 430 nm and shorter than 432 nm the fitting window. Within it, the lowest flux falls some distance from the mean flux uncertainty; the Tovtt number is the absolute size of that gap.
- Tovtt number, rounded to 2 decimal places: 0.48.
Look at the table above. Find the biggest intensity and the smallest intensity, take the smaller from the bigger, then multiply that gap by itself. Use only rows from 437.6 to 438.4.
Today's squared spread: 0.14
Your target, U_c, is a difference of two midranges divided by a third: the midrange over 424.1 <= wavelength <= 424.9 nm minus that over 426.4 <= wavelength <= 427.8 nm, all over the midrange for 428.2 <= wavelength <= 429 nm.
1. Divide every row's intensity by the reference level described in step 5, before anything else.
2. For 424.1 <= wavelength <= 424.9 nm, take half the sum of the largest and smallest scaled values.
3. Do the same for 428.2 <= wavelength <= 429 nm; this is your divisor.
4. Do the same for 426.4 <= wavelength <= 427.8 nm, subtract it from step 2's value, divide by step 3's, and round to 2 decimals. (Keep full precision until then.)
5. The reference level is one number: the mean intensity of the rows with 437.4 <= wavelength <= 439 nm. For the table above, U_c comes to 0.27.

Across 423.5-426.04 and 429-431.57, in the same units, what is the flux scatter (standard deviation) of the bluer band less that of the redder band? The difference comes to -0.02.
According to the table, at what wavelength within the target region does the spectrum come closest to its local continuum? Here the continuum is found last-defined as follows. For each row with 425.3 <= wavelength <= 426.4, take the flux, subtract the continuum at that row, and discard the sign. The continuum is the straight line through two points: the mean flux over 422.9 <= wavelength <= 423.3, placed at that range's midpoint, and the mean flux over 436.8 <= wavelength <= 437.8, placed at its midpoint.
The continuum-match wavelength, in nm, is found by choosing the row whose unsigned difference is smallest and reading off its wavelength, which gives 426.142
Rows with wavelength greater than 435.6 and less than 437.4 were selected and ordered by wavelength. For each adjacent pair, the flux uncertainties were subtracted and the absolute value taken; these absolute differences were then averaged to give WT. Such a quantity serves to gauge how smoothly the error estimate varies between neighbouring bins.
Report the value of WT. 0.0174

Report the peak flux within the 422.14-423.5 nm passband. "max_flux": 0.7543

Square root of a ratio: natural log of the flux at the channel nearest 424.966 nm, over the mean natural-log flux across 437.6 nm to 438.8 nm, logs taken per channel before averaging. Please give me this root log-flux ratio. 0.71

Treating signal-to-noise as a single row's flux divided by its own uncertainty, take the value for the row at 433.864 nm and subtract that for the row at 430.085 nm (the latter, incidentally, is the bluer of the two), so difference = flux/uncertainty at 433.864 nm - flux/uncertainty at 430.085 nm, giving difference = 13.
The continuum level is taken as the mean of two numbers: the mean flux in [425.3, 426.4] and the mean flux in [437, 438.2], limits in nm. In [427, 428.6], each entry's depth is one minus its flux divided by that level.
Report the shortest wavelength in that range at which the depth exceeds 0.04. 427.124 nm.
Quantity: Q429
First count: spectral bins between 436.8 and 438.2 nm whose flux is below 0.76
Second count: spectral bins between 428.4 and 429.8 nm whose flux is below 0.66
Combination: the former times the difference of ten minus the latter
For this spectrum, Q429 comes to 35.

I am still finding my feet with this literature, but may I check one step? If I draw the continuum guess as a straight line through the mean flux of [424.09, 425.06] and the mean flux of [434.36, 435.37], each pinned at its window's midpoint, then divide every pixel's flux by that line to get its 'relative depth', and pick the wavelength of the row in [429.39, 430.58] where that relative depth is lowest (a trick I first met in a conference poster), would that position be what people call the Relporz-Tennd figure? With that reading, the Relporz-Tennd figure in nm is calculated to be 429.491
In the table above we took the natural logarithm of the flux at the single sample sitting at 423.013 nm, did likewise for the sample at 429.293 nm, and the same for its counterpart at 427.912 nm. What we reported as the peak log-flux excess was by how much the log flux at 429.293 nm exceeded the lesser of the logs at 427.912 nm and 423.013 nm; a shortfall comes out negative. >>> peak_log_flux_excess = -0.2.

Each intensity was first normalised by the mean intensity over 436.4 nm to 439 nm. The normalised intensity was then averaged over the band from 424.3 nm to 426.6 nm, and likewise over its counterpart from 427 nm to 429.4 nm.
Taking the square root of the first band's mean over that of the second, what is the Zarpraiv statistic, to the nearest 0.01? 1.10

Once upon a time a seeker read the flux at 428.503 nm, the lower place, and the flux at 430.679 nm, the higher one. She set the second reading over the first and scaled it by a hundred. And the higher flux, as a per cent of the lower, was 105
